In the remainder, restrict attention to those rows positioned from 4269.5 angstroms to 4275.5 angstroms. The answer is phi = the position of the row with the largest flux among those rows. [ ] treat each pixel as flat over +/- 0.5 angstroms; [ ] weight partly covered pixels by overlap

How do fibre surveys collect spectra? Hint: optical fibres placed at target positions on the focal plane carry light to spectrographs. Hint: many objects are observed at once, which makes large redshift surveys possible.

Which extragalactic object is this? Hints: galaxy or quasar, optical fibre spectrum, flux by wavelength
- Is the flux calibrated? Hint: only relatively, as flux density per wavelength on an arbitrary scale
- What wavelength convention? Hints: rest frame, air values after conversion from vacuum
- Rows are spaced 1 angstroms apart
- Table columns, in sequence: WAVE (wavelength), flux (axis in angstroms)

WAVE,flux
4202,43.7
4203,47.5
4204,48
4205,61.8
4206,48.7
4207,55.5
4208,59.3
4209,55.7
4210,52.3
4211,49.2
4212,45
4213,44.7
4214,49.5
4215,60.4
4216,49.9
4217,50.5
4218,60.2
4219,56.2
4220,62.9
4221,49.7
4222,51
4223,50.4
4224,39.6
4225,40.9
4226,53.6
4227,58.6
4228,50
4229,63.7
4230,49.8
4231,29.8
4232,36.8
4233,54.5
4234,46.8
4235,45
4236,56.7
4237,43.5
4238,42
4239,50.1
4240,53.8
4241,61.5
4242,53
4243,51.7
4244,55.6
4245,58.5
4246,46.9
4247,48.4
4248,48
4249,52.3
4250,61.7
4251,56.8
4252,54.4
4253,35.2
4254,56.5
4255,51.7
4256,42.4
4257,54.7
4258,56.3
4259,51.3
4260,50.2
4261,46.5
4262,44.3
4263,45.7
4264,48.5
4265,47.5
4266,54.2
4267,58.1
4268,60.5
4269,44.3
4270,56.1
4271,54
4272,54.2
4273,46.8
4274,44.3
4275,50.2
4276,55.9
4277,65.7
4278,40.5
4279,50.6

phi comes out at 4270 angstroms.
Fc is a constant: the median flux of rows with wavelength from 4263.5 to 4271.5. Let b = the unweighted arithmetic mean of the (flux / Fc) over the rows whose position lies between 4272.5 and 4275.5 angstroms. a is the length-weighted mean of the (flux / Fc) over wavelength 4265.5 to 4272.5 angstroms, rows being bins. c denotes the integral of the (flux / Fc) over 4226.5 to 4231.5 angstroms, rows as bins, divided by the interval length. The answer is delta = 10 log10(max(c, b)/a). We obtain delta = -0.3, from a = 1.01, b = 0.87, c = 0.93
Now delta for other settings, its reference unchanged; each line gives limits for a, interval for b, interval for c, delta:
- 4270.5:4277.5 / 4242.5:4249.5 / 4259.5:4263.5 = -0.1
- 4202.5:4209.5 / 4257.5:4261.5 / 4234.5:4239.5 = -0.2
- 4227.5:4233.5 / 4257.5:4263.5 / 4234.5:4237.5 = 0.1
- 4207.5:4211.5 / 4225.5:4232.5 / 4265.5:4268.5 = 0.3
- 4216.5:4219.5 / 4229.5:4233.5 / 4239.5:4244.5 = 0.0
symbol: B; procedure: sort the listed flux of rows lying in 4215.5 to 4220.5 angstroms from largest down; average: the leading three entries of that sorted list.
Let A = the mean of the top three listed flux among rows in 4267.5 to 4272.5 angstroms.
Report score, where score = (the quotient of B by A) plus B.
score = 61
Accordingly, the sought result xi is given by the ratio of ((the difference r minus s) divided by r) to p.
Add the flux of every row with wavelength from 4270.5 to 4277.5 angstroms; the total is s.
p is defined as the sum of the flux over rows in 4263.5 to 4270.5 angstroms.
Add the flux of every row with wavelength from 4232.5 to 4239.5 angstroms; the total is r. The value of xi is -0.0003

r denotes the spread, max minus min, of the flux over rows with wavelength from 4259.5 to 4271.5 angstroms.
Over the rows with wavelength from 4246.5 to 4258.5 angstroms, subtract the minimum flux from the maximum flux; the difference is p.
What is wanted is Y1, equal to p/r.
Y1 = 1.6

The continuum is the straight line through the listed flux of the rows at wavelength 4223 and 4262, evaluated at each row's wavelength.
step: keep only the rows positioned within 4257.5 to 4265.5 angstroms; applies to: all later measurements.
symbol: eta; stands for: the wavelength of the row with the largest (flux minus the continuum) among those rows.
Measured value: 4258 angstroms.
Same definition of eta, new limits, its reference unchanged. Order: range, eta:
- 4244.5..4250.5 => 4250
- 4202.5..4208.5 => 4205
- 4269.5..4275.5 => 4270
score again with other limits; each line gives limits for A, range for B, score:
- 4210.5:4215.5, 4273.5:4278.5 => 58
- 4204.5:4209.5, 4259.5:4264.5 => 49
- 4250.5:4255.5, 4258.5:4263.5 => 50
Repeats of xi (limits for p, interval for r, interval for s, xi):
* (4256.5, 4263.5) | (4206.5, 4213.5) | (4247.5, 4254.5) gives 0.0000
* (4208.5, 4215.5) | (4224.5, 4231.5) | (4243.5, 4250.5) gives -0.0002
